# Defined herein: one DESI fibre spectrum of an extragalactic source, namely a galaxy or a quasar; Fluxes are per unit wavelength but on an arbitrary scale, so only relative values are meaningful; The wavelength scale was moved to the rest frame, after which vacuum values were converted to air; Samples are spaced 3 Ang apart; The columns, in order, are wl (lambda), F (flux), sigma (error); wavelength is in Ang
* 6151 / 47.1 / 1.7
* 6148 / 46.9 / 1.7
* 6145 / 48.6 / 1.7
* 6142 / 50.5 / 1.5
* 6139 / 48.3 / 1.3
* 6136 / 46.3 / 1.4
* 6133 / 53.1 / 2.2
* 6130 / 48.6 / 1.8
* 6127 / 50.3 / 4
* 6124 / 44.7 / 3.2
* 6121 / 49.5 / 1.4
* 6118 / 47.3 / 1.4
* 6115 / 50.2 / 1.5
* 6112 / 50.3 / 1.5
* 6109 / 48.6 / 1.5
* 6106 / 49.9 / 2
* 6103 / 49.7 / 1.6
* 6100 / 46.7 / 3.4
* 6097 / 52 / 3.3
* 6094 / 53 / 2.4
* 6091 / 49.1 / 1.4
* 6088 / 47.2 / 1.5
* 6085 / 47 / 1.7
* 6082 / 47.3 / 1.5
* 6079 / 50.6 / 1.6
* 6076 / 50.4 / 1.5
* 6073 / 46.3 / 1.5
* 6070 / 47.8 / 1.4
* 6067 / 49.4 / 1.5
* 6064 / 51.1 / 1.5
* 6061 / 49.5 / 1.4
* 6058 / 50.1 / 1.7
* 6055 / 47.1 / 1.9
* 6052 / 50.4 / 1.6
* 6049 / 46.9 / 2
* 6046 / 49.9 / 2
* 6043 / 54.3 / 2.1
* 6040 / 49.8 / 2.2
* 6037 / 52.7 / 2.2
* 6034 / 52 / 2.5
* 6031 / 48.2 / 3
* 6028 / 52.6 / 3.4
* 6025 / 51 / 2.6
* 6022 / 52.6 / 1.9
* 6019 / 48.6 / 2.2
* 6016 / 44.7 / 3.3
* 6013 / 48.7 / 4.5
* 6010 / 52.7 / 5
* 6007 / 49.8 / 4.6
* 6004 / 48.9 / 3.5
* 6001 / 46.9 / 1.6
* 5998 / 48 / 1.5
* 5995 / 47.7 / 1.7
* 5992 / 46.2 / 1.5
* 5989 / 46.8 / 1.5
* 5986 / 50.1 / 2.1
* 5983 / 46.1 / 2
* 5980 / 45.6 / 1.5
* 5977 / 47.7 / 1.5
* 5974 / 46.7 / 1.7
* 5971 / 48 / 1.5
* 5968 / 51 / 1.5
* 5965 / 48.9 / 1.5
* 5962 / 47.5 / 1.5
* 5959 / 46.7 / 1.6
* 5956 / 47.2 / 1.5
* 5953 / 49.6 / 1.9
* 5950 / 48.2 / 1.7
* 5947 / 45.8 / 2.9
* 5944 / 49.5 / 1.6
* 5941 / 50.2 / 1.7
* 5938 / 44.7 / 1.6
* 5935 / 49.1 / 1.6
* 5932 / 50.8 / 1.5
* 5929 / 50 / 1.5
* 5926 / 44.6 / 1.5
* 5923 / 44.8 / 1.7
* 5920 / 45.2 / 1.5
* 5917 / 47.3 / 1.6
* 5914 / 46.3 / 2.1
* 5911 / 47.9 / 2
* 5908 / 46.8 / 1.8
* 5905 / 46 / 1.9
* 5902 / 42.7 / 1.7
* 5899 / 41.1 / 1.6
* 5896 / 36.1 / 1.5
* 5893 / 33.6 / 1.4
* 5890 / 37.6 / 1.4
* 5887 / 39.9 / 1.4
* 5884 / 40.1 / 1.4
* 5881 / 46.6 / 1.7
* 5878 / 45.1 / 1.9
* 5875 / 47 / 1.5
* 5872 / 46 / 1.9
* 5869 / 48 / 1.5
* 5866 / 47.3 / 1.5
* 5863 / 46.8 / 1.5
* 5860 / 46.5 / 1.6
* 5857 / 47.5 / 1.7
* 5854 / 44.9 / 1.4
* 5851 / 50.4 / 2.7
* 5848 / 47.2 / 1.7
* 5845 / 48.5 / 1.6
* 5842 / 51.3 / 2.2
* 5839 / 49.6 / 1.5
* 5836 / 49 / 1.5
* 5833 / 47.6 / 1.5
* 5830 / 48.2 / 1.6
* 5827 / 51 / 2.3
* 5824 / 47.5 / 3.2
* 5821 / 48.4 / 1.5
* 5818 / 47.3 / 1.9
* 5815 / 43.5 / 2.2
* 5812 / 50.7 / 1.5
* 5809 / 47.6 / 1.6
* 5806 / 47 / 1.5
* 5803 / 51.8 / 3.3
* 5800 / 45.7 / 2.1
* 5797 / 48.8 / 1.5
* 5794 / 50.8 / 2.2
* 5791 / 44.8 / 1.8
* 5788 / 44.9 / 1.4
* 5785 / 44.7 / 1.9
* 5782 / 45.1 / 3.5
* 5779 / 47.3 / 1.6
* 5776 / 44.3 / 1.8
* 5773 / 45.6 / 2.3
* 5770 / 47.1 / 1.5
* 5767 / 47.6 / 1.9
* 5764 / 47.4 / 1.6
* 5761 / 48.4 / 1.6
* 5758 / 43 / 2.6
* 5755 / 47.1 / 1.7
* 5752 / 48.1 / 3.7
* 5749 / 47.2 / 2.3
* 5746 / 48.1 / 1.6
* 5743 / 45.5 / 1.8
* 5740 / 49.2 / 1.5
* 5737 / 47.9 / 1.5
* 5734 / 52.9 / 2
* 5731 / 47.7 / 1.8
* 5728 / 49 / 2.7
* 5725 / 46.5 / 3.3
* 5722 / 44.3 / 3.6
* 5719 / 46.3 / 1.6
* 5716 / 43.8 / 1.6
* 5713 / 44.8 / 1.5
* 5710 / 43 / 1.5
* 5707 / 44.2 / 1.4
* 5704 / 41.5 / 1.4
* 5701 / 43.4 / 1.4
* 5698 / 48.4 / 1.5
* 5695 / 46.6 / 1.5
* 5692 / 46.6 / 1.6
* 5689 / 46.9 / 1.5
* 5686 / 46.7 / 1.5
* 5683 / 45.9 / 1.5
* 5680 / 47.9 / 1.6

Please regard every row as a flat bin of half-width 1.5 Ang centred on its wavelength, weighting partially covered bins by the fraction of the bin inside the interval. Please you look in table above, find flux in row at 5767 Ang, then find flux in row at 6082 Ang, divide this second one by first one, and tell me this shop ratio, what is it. 0.99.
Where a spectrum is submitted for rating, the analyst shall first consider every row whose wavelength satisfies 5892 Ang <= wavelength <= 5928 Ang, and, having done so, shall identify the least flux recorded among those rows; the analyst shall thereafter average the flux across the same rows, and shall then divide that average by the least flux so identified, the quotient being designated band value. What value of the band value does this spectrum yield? 1.30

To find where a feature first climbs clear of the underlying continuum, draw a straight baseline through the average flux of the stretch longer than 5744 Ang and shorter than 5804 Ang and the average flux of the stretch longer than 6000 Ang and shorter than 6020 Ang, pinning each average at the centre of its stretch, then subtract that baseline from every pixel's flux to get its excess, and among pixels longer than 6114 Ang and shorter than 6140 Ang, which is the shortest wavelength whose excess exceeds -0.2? 6115 Ang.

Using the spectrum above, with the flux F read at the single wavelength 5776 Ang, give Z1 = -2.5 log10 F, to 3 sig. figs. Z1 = -4.12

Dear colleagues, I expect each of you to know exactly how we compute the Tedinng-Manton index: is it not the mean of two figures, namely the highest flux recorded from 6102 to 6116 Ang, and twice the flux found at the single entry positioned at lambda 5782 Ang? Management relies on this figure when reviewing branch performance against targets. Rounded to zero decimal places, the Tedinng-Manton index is 70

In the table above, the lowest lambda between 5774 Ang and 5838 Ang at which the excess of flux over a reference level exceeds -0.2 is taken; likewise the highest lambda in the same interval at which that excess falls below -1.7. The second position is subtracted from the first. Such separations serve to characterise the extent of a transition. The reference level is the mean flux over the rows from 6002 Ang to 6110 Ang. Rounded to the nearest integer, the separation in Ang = -39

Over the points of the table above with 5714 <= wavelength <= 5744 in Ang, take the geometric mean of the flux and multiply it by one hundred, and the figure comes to 4724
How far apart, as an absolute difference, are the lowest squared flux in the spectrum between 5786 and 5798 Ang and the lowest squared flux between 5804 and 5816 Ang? 115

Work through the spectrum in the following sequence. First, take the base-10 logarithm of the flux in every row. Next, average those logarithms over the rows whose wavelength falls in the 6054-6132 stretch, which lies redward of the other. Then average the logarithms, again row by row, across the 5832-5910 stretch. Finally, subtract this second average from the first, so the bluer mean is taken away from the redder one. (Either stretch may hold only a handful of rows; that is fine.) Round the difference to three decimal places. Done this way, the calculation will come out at 0.038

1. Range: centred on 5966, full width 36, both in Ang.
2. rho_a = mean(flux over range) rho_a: 47.8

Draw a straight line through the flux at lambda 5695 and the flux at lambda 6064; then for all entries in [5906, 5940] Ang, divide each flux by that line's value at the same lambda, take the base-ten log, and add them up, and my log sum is -0.24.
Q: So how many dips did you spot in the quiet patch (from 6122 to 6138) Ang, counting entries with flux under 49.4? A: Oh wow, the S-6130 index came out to 3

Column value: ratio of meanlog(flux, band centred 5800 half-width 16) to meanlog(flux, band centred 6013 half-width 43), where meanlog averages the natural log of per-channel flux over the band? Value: 0.99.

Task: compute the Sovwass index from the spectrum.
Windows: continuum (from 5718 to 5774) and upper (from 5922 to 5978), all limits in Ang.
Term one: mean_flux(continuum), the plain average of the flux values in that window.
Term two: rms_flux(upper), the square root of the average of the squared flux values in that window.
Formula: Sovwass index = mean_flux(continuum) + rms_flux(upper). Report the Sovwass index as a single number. 95.3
